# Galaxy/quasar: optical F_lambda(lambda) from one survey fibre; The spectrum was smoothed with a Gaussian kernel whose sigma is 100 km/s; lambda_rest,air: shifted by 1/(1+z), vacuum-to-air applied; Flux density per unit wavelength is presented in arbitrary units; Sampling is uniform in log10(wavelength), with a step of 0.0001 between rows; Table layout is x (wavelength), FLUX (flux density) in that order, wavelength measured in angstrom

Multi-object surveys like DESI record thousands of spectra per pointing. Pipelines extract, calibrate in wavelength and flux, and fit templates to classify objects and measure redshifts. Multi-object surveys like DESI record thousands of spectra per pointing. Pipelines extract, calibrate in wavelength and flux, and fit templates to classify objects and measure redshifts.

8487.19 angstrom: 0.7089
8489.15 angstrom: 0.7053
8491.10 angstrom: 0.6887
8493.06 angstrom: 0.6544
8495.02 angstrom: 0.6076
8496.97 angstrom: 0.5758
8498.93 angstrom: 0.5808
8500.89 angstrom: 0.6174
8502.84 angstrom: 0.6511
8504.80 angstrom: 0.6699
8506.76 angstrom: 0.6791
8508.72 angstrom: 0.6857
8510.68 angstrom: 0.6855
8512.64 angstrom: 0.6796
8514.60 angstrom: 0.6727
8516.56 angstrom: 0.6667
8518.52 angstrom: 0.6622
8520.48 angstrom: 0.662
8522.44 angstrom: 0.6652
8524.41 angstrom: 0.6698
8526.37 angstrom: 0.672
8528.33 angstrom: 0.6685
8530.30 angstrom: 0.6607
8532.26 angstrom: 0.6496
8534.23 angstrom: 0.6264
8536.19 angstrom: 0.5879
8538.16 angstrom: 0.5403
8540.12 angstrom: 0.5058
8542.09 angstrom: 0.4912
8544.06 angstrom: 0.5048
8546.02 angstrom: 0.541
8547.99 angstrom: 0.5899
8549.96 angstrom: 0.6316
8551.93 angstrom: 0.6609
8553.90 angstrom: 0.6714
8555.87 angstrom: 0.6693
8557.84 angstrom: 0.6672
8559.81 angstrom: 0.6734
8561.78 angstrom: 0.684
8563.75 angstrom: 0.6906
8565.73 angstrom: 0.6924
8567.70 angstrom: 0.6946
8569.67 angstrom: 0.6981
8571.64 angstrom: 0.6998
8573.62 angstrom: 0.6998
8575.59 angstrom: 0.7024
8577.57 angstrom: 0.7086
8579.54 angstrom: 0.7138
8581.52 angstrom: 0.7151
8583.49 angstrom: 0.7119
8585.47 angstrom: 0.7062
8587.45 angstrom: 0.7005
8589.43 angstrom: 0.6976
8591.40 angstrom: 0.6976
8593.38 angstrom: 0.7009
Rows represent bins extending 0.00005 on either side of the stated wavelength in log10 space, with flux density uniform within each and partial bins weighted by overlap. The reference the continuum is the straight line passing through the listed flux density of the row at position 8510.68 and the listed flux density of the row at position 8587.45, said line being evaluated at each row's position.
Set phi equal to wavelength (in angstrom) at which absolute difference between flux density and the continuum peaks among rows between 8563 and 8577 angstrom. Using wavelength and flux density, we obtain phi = 8563.75 angstrom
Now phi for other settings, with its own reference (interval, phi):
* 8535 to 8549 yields 8542.09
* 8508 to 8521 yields 8520.48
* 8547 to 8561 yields 8547.99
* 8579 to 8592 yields 8581.52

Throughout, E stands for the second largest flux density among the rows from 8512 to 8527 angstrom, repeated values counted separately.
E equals 0.6727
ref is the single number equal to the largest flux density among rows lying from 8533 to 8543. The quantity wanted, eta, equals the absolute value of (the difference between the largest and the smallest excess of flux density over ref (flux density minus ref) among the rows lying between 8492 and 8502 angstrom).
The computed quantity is 0.0786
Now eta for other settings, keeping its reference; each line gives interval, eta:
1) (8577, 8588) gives 0.0146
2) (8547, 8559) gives 0.0815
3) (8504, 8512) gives 0.0158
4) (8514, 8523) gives 0.0107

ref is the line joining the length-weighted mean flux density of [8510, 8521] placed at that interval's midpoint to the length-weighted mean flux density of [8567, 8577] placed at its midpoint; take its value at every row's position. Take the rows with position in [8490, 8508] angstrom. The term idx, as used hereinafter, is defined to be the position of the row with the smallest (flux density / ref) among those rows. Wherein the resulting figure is 8496.97 angstrom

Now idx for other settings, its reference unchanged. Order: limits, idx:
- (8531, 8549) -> 8542.09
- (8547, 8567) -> 8547.99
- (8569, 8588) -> 8587.45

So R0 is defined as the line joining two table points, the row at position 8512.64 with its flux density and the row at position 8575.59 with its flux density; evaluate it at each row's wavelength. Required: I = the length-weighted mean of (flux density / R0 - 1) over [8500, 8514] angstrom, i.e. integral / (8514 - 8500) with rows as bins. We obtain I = -0.015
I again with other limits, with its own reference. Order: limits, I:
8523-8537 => -0.054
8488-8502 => -0.058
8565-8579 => -0.002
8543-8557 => -0.120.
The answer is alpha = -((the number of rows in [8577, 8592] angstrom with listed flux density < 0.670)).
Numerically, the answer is 0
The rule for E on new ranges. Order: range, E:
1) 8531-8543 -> 0.6264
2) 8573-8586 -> 0.7138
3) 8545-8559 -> 0.6693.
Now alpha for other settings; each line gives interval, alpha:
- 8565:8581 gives 0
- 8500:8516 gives -3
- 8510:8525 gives -5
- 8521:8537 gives -7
